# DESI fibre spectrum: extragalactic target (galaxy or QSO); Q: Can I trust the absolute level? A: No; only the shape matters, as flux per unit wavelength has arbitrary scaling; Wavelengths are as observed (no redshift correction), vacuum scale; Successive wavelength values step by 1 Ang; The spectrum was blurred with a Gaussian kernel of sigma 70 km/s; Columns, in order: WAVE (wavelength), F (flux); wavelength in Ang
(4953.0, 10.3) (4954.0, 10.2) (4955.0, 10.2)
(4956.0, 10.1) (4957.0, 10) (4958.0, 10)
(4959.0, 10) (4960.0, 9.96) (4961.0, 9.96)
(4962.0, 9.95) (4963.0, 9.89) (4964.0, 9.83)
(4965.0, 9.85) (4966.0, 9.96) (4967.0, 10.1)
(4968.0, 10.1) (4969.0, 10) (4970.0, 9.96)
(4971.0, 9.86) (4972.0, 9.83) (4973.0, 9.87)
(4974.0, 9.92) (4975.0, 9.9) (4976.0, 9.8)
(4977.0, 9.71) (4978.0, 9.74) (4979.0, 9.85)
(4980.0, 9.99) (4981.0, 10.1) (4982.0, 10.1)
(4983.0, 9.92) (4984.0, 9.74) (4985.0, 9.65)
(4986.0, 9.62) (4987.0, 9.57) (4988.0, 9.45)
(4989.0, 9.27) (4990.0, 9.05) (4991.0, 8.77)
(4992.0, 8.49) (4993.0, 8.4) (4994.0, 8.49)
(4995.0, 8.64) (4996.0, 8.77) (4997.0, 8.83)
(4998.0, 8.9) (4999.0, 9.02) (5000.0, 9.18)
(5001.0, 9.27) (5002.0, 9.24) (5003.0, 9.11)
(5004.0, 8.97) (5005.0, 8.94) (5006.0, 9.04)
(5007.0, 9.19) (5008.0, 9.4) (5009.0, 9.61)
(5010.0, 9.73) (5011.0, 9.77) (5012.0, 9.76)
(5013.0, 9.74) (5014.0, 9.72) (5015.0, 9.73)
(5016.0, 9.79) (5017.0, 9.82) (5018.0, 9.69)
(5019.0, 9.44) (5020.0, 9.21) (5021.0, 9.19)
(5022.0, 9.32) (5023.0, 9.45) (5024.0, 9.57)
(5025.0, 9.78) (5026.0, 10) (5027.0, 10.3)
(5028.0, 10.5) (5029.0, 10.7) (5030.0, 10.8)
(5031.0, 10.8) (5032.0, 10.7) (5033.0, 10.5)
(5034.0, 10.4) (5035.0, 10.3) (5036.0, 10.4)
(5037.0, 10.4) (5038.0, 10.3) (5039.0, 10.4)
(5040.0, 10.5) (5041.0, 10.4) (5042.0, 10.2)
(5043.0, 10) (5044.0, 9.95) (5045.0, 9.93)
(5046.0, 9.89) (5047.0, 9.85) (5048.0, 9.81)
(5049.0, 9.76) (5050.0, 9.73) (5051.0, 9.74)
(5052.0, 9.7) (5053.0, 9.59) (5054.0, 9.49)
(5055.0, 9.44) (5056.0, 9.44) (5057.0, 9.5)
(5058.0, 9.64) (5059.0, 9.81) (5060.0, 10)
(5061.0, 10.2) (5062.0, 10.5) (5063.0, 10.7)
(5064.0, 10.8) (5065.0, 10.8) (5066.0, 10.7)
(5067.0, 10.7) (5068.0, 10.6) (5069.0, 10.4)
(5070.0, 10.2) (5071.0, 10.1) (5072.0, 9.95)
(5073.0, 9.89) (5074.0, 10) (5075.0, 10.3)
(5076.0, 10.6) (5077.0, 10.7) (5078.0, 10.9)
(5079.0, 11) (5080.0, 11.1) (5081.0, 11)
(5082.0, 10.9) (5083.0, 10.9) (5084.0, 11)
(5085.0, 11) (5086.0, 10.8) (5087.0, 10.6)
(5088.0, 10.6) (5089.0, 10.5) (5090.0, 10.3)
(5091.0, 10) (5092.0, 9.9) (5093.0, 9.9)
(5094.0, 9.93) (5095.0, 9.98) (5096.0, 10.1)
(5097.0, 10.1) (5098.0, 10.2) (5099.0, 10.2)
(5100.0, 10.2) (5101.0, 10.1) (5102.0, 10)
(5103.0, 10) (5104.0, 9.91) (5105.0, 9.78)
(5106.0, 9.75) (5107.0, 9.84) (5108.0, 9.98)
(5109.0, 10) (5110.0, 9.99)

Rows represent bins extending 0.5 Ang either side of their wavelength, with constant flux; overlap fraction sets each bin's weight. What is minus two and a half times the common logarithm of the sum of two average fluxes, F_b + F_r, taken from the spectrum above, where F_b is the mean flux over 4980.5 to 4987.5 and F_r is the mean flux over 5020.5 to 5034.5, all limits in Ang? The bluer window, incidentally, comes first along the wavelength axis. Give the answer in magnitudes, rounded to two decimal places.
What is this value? -3.25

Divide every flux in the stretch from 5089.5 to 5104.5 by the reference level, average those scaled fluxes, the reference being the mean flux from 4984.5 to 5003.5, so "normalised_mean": 1.11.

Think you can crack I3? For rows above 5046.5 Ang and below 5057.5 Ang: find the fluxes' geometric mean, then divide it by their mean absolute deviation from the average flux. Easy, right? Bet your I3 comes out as 71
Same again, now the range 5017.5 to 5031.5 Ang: 19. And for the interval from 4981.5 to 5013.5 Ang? 25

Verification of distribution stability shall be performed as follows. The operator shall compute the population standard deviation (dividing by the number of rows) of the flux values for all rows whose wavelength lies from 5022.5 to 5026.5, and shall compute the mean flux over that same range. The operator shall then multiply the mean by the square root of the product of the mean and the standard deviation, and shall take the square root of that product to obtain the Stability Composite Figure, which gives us 3.72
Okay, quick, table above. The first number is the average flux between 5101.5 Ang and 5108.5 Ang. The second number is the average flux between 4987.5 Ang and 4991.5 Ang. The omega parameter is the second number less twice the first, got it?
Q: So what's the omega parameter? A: -10.7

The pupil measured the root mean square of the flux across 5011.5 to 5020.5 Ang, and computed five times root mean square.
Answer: 48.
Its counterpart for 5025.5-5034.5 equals 53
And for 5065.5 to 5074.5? 51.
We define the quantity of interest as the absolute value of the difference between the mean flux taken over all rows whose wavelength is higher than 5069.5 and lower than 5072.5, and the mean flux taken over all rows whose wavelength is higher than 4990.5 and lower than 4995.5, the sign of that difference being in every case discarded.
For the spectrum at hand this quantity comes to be 1.5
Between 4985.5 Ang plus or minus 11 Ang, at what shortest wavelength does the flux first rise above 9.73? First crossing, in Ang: 4975.0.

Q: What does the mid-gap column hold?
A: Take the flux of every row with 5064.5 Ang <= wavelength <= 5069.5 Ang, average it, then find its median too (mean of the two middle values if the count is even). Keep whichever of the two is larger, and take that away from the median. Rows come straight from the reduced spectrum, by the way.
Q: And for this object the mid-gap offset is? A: 0.00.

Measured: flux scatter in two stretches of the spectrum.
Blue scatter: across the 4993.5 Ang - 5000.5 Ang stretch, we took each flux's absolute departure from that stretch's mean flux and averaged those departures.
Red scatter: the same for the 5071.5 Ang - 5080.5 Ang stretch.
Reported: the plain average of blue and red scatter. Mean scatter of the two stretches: 0.290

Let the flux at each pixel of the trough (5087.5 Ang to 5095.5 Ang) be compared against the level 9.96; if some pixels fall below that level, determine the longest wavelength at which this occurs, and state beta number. 5094.0 Ang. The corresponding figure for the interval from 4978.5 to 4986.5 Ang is 4986.0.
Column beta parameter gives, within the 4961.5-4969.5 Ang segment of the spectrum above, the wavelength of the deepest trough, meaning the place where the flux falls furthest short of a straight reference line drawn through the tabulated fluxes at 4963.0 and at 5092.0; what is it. 4964.0 Ang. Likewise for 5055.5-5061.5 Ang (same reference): 5056.0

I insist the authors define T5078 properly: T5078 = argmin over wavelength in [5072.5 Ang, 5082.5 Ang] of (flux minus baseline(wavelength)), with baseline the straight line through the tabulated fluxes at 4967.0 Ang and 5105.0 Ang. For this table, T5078 5073.0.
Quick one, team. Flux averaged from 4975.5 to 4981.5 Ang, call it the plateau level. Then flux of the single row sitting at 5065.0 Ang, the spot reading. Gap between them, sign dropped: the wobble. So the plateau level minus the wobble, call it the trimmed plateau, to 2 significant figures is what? 8.9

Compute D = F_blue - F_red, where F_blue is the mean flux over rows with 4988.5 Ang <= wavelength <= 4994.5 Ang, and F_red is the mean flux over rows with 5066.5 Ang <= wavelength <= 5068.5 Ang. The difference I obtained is -1.9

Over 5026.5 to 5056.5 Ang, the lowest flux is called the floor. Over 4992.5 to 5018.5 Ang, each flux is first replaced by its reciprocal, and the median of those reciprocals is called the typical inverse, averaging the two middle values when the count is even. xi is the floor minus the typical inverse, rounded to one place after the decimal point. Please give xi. 9.3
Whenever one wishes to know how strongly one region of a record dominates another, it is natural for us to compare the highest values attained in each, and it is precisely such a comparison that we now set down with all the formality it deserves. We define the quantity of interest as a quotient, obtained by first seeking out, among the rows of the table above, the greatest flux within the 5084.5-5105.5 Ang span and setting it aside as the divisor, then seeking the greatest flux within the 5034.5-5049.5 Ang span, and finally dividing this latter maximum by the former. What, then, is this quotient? 0.95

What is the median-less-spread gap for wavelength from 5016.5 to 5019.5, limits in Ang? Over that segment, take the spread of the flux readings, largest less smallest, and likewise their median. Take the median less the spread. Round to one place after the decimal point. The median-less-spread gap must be 9.3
